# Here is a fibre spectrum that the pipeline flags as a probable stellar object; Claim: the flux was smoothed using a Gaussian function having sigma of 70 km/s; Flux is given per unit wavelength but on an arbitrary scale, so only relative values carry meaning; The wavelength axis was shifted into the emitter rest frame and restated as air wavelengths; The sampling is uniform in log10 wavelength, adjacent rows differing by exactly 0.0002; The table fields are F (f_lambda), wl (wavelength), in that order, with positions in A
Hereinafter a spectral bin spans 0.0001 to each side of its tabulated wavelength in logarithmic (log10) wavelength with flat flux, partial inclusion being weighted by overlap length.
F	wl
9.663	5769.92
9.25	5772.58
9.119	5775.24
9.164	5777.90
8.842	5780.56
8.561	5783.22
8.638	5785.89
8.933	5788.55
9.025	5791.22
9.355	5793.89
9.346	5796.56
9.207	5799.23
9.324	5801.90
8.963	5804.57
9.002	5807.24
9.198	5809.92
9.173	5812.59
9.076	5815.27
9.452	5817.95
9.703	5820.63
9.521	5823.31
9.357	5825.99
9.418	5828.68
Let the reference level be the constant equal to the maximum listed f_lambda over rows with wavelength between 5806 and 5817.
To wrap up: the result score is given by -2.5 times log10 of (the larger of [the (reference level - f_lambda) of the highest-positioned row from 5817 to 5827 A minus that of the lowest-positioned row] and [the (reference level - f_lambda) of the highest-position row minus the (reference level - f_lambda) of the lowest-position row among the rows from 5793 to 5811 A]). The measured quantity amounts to 2.0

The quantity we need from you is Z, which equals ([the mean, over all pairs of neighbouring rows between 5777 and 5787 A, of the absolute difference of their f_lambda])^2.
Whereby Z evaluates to 0.05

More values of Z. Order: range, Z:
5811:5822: 0.06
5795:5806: 0.04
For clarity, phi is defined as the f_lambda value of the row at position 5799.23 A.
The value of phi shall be 9.207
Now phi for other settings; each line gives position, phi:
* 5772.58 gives 9.25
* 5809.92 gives 9.198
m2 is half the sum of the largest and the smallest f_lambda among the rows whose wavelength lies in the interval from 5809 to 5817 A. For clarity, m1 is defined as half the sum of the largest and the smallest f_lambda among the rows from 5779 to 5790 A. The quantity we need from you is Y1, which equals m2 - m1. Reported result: 0.39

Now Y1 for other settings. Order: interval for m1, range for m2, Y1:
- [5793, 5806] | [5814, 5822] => 0.23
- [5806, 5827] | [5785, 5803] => -0.36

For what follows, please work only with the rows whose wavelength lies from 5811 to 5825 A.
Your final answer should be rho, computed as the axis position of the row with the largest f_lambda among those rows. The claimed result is 5820.63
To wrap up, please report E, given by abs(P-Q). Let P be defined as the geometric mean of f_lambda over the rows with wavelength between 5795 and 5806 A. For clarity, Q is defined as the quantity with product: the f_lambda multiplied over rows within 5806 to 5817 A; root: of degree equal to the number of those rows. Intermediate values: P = 9.21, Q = 9.11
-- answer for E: 0.10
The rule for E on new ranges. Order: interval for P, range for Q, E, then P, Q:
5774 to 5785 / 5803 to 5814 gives 0.17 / 8.92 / 9.08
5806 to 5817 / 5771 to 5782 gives 0.02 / 9.11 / 9.09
